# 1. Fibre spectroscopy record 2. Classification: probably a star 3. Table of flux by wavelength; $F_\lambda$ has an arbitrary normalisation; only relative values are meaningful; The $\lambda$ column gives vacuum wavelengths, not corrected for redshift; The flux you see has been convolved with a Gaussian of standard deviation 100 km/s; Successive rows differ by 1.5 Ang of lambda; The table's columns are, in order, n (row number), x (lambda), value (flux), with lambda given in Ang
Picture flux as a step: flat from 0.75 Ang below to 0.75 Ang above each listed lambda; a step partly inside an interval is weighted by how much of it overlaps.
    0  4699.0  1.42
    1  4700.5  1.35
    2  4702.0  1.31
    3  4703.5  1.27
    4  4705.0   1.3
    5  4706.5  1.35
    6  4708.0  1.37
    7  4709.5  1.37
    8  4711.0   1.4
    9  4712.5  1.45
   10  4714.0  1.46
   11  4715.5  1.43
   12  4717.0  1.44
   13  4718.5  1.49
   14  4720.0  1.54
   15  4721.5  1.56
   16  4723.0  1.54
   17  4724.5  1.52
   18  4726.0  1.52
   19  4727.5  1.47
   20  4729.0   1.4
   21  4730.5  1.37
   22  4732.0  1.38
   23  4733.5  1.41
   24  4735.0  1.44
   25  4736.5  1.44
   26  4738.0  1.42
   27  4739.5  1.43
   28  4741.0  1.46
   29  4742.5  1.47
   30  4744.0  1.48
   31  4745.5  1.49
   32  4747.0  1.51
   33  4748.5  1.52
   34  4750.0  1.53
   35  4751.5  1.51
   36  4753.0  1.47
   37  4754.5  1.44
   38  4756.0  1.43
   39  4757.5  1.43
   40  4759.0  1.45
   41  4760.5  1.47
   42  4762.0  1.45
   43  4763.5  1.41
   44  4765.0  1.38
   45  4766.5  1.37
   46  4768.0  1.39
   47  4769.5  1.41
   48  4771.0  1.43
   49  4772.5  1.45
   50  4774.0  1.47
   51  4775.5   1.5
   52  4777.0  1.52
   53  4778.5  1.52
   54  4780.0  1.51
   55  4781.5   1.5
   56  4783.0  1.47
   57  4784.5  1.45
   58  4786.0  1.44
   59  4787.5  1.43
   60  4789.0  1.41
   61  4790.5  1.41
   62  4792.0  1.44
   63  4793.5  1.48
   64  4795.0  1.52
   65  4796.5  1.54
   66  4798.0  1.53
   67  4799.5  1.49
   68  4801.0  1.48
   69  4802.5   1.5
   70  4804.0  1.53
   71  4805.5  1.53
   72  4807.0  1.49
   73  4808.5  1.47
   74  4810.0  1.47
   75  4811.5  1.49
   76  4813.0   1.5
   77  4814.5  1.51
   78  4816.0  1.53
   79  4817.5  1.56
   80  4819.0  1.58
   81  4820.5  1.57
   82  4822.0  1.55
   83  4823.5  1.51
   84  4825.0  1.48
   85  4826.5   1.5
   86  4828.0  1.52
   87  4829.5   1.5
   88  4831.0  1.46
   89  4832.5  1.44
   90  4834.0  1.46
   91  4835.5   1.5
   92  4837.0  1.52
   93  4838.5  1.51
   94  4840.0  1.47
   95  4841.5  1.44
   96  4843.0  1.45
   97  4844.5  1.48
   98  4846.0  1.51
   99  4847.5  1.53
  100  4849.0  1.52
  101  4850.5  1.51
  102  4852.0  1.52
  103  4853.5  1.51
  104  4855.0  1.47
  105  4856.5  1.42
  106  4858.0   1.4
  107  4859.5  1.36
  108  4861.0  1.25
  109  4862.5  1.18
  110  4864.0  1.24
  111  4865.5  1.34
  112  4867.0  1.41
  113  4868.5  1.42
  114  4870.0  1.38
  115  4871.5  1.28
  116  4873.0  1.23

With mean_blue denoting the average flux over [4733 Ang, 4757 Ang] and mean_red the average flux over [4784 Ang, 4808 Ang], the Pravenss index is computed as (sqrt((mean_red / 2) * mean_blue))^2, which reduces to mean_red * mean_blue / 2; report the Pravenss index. 1.08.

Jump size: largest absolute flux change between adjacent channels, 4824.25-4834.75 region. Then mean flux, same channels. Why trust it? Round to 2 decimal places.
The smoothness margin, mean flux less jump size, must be 1.44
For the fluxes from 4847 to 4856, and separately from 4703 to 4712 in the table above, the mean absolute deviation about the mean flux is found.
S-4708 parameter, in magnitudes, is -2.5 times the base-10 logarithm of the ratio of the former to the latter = 1.2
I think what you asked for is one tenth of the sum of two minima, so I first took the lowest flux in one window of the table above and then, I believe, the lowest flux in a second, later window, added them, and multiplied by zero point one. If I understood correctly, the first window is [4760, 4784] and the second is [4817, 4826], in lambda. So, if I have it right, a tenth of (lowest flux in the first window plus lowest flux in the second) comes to 0.285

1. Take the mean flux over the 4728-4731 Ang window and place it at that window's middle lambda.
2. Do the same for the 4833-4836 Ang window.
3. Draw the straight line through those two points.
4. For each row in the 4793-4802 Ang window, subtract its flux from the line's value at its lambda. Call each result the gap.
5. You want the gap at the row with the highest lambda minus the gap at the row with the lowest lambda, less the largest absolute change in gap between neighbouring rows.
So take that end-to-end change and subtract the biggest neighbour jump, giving -0.035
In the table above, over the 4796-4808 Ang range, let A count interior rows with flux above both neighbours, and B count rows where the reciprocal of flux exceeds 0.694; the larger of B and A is 0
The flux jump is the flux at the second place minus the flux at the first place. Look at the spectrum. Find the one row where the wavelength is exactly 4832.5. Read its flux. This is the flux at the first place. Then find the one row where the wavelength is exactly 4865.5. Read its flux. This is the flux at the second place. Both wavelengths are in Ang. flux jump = -0.10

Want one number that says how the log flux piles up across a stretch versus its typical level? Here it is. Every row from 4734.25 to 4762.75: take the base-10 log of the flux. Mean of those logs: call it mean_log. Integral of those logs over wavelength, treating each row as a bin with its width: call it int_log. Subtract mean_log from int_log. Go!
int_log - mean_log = 4.56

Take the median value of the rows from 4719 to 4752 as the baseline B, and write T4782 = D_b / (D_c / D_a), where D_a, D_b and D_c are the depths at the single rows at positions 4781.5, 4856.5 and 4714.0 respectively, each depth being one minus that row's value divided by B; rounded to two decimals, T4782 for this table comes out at -0.06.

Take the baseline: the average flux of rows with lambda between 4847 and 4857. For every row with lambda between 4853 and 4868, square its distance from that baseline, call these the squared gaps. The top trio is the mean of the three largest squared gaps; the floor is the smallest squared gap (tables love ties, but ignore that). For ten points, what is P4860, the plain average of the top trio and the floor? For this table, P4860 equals 0.038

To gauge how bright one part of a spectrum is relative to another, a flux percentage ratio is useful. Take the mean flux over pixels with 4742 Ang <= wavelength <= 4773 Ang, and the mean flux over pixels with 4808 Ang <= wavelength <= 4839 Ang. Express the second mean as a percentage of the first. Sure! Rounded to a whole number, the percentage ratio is 104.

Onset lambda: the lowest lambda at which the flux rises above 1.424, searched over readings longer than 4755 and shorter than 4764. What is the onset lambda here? 4756.0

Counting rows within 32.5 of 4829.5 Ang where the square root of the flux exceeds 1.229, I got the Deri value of 13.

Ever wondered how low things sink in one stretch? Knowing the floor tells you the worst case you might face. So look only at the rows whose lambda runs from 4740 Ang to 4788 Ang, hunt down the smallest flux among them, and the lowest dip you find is 1.37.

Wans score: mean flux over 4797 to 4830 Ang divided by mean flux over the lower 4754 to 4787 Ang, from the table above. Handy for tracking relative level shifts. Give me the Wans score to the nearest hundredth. 1.04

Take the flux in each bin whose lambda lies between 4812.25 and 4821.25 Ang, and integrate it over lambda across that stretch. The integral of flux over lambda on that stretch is 13.9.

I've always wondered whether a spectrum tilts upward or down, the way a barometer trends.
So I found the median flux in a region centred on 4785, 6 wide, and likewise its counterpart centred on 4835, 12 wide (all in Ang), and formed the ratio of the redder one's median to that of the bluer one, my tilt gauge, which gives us 1.03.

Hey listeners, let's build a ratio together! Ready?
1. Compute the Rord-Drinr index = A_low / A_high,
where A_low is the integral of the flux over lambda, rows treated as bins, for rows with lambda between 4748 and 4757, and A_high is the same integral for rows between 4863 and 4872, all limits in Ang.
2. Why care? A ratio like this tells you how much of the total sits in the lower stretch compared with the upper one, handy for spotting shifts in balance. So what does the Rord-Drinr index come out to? 1.10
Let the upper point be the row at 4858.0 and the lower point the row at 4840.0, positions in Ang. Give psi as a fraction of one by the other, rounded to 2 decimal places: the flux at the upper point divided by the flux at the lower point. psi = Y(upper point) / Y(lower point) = 0.95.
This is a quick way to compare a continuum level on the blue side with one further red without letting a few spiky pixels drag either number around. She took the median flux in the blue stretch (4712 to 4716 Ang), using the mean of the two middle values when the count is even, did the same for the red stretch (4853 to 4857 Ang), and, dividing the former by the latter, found 0.99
